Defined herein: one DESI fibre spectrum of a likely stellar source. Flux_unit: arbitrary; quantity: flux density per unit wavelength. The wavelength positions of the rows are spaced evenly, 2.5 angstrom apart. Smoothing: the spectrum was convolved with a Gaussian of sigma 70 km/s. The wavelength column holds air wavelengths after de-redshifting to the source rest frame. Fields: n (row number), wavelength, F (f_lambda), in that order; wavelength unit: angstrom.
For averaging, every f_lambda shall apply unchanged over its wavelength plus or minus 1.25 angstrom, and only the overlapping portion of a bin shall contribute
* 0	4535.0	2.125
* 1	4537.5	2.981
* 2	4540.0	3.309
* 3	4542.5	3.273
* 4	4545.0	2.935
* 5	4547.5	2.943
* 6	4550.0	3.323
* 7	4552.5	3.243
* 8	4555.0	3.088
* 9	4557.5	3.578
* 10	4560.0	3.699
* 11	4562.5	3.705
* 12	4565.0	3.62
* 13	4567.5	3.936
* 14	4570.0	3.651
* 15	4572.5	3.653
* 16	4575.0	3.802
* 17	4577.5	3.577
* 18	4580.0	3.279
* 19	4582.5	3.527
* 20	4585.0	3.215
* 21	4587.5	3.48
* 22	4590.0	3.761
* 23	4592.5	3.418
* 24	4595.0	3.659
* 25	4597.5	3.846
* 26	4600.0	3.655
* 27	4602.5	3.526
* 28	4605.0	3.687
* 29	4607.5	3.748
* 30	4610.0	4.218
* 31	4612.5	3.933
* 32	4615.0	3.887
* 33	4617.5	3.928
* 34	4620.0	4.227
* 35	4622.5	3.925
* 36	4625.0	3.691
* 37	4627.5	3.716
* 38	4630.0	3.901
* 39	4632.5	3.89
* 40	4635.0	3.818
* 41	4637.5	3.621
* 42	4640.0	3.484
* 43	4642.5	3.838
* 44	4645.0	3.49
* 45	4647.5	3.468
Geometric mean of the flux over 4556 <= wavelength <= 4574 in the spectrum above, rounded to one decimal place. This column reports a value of 3.7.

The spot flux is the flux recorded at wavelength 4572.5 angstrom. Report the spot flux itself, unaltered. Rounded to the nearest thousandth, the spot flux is 3.653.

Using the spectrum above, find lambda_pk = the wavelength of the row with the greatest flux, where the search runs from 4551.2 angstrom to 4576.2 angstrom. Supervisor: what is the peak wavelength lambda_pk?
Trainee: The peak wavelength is 4567.5 angstrom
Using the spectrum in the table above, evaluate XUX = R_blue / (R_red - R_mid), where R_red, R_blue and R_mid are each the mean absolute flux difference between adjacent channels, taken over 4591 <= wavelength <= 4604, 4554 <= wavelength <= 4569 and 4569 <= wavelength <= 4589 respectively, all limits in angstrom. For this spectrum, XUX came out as -8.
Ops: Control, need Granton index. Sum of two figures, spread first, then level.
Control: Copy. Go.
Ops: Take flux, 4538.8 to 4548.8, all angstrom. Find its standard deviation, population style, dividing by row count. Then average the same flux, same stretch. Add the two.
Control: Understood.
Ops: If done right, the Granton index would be 3.29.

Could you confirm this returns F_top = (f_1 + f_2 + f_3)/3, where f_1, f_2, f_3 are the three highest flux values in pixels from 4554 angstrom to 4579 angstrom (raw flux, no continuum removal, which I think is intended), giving 3.8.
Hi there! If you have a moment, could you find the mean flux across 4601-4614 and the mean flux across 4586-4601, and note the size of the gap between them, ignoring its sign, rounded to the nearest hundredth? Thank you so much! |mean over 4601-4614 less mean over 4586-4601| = 0.19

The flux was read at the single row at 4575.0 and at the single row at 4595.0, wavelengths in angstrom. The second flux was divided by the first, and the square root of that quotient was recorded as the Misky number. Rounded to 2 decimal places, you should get 0.98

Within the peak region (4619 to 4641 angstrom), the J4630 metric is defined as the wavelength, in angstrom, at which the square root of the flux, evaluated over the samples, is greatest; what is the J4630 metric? 4620.0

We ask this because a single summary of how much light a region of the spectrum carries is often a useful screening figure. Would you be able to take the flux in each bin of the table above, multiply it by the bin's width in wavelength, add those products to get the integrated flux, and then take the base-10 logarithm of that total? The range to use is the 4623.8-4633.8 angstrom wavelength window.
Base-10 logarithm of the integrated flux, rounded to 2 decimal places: 1.58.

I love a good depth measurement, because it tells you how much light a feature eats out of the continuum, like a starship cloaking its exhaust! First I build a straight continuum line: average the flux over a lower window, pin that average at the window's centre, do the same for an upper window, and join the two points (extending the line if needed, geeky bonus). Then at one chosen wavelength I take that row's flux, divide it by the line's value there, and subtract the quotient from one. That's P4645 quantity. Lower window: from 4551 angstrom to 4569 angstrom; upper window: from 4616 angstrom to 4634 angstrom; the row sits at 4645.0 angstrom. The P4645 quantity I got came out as 0.13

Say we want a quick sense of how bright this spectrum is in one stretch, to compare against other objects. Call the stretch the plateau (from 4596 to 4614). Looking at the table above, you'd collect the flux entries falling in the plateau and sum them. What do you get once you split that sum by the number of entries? 3.80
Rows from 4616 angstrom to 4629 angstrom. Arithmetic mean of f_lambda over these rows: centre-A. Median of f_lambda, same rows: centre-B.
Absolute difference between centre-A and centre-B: 0.028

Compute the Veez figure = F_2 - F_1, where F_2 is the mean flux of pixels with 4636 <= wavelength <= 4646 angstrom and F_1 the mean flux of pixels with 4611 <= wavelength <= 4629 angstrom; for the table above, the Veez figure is -0.29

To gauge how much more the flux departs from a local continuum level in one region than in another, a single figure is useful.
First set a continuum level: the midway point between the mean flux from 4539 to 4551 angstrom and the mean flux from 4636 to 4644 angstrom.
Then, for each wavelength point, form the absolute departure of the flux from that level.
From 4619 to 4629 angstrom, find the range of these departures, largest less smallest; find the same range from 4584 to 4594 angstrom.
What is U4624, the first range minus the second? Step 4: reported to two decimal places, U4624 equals 0.19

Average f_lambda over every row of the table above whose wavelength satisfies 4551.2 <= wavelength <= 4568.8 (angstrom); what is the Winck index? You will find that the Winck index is 3.55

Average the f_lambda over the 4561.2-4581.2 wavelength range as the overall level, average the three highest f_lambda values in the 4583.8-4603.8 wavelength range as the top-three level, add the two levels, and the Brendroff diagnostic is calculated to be 7.41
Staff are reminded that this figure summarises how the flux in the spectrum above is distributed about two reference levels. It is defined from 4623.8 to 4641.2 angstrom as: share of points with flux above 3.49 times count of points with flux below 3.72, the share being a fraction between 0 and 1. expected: 3.4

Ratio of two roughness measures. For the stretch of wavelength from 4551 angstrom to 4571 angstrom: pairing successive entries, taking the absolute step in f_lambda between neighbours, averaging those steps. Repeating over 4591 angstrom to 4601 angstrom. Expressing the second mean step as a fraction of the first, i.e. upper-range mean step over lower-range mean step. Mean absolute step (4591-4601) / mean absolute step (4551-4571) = 1.0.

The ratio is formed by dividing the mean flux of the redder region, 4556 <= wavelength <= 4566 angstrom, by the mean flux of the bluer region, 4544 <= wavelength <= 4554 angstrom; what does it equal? 1.17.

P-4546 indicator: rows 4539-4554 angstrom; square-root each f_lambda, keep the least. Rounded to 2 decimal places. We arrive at 1.71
